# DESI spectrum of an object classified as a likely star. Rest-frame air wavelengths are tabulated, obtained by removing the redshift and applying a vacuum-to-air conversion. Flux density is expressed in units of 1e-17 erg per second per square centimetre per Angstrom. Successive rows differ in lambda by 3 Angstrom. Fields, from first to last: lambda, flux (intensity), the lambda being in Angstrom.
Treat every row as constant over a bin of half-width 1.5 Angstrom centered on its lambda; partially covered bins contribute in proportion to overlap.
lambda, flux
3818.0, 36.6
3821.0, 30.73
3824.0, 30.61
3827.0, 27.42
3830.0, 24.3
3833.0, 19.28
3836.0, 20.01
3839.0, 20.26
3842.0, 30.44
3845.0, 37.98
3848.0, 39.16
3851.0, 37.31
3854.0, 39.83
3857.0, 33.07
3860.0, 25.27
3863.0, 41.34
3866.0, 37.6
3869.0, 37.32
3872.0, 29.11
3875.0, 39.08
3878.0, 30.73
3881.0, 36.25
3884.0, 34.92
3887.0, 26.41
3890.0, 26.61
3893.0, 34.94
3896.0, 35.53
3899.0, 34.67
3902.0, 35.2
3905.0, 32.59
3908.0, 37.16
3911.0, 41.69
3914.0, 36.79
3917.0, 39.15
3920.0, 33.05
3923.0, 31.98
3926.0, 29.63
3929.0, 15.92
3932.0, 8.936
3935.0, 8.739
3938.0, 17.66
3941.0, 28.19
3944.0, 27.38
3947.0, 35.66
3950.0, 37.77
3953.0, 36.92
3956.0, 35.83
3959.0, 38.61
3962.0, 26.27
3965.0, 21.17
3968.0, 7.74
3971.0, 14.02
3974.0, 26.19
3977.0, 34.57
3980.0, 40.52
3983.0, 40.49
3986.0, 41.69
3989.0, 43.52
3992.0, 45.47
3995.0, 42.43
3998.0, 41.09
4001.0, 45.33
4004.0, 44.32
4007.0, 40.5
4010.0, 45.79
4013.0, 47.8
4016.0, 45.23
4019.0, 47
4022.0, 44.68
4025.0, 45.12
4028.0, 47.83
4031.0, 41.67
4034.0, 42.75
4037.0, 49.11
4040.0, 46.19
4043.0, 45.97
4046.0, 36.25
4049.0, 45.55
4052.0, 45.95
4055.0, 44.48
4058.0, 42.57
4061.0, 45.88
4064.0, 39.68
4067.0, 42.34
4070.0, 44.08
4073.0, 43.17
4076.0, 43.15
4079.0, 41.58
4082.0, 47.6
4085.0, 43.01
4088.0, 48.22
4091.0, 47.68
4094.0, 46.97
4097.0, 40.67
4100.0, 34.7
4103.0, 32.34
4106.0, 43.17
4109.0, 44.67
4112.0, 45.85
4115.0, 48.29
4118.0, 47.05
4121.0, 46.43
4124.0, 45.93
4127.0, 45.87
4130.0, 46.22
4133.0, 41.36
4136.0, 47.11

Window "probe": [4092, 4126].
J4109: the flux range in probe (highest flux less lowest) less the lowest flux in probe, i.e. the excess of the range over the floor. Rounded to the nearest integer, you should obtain -16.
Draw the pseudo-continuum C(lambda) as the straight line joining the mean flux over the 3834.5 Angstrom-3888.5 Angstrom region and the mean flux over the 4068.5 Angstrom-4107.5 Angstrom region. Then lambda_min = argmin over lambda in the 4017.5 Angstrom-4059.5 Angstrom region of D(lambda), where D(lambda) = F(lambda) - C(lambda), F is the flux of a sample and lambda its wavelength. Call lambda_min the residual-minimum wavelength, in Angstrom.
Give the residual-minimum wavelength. 4046.0 Angstrom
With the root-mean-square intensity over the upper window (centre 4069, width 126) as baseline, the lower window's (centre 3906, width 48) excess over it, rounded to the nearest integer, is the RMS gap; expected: -11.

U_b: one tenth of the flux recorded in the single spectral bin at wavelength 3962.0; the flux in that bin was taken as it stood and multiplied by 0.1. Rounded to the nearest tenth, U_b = 2.6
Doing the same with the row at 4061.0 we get 4.6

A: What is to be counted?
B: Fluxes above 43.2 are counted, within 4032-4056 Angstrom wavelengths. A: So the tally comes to 6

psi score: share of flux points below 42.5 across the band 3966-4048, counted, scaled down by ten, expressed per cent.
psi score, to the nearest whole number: 120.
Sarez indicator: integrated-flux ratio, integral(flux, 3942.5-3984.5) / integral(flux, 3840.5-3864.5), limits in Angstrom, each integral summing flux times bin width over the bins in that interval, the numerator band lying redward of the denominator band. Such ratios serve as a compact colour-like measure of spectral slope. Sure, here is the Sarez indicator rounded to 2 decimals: 1.49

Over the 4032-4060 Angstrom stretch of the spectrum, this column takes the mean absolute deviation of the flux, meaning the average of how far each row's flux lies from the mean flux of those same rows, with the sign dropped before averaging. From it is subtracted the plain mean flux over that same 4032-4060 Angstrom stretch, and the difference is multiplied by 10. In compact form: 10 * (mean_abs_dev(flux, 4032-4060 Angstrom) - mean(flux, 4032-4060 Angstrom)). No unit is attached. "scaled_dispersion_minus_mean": -418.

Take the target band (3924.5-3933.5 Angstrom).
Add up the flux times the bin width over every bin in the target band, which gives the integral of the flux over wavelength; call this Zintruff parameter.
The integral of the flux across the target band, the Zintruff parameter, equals 163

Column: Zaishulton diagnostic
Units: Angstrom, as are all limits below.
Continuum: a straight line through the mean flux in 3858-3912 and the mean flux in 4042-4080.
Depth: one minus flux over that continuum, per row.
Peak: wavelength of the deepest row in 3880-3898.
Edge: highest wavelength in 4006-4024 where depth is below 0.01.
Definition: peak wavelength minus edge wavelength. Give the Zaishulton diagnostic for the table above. -135 Angstrom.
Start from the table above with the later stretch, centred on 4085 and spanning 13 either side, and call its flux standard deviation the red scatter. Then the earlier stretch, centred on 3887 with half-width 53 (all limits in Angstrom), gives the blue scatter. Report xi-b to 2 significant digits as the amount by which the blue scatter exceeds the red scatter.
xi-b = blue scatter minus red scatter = 5.8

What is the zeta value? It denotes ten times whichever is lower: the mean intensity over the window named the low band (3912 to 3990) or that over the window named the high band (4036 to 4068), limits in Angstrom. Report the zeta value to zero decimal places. 292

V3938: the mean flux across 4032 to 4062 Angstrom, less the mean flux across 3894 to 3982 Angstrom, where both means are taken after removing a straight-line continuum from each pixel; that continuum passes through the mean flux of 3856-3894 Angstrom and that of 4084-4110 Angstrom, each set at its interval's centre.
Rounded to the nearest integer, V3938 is 11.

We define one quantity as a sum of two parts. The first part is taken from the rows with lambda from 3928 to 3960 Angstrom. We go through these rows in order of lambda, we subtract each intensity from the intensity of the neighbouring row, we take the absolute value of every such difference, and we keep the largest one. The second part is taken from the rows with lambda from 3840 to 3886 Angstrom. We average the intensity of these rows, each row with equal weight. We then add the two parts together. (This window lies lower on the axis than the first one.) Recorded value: 46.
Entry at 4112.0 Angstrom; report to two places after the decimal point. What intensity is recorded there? 45.85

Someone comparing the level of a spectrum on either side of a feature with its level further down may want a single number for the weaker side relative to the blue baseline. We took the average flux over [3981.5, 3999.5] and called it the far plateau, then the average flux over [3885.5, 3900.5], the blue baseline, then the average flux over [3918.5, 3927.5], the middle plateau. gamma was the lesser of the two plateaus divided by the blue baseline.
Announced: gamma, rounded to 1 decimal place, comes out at 1.0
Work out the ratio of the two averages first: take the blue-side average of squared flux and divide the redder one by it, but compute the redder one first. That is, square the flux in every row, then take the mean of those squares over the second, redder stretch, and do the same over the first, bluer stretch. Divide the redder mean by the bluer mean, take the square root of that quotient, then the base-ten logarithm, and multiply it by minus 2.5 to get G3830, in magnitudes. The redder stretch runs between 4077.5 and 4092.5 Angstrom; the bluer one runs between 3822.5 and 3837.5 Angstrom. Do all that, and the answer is -0.7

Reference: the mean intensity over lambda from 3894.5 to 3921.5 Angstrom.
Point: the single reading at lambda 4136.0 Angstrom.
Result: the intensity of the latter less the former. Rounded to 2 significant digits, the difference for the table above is 11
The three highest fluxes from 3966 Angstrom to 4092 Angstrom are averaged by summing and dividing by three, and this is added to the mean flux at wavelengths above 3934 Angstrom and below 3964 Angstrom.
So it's 78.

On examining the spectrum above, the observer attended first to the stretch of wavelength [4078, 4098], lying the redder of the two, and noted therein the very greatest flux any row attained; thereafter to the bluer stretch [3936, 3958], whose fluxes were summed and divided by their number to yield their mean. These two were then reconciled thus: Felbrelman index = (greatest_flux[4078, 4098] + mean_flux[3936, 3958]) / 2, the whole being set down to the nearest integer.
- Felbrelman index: 40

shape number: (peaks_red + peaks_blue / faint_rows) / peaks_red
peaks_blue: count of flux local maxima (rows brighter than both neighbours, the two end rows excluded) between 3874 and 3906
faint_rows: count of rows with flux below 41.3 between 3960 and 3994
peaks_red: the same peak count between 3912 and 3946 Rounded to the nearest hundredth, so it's 1.19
